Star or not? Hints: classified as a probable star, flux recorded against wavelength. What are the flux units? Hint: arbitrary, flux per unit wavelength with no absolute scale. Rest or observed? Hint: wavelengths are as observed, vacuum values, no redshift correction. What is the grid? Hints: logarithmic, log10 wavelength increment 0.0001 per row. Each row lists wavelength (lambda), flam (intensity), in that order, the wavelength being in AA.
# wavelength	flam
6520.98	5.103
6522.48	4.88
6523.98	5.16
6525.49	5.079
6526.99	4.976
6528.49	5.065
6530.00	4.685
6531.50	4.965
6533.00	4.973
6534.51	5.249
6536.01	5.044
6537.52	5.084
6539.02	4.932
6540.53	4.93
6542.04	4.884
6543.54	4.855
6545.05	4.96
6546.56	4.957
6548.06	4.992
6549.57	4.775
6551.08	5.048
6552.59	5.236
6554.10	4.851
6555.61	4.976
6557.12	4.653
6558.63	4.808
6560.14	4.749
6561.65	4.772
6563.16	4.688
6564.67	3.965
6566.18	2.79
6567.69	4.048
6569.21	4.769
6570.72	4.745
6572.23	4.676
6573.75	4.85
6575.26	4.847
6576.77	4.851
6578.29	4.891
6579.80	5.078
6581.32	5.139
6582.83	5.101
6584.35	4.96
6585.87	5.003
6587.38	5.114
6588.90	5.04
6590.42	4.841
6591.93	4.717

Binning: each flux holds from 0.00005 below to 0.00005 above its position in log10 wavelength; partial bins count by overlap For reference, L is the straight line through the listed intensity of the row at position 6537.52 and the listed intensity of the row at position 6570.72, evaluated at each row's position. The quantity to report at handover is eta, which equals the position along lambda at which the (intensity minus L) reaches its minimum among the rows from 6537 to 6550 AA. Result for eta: 6549.57 AA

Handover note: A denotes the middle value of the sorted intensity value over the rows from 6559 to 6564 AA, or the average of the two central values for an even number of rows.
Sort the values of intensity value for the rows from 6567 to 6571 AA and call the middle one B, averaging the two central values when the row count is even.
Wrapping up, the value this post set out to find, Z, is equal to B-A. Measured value 0.00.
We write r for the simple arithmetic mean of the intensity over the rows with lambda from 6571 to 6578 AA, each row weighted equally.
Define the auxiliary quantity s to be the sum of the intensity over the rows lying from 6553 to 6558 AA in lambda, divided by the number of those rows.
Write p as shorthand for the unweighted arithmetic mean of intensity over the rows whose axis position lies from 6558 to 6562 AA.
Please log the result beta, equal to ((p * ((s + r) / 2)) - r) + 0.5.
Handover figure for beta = 18.7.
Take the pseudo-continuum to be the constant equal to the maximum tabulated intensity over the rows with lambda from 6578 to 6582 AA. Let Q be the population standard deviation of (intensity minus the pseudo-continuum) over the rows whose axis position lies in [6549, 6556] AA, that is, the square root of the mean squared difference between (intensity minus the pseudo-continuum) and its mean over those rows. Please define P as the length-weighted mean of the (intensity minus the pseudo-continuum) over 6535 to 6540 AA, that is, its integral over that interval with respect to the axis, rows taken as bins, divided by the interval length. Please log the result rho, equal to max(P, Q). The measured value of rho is 0.16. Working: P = -0.11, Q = 0.161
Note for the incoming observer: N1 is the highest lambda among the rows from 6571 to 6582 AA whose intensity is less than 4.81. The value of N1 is 6572.23 AA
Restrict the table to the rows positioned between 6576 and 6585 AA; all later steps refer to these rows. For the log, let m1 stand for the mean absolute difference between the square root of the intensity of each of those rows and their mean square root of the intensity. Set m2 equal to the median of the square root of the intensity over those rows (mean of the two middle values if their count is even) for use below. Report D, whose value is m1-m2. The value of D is -2.22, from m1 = 0.023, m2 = 2.24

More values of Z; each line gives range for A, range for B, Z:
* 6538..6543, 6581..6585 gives 0.17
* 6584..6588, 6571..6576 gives -0.16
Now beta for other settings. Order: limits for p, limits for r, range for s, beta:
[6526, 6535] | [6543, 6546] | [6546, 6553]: 20.3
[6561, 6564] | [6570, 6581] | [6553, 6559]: 18.5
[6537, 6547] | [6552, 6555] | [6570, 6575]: 19.7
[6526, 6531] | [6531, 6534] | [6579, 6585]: 20.2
